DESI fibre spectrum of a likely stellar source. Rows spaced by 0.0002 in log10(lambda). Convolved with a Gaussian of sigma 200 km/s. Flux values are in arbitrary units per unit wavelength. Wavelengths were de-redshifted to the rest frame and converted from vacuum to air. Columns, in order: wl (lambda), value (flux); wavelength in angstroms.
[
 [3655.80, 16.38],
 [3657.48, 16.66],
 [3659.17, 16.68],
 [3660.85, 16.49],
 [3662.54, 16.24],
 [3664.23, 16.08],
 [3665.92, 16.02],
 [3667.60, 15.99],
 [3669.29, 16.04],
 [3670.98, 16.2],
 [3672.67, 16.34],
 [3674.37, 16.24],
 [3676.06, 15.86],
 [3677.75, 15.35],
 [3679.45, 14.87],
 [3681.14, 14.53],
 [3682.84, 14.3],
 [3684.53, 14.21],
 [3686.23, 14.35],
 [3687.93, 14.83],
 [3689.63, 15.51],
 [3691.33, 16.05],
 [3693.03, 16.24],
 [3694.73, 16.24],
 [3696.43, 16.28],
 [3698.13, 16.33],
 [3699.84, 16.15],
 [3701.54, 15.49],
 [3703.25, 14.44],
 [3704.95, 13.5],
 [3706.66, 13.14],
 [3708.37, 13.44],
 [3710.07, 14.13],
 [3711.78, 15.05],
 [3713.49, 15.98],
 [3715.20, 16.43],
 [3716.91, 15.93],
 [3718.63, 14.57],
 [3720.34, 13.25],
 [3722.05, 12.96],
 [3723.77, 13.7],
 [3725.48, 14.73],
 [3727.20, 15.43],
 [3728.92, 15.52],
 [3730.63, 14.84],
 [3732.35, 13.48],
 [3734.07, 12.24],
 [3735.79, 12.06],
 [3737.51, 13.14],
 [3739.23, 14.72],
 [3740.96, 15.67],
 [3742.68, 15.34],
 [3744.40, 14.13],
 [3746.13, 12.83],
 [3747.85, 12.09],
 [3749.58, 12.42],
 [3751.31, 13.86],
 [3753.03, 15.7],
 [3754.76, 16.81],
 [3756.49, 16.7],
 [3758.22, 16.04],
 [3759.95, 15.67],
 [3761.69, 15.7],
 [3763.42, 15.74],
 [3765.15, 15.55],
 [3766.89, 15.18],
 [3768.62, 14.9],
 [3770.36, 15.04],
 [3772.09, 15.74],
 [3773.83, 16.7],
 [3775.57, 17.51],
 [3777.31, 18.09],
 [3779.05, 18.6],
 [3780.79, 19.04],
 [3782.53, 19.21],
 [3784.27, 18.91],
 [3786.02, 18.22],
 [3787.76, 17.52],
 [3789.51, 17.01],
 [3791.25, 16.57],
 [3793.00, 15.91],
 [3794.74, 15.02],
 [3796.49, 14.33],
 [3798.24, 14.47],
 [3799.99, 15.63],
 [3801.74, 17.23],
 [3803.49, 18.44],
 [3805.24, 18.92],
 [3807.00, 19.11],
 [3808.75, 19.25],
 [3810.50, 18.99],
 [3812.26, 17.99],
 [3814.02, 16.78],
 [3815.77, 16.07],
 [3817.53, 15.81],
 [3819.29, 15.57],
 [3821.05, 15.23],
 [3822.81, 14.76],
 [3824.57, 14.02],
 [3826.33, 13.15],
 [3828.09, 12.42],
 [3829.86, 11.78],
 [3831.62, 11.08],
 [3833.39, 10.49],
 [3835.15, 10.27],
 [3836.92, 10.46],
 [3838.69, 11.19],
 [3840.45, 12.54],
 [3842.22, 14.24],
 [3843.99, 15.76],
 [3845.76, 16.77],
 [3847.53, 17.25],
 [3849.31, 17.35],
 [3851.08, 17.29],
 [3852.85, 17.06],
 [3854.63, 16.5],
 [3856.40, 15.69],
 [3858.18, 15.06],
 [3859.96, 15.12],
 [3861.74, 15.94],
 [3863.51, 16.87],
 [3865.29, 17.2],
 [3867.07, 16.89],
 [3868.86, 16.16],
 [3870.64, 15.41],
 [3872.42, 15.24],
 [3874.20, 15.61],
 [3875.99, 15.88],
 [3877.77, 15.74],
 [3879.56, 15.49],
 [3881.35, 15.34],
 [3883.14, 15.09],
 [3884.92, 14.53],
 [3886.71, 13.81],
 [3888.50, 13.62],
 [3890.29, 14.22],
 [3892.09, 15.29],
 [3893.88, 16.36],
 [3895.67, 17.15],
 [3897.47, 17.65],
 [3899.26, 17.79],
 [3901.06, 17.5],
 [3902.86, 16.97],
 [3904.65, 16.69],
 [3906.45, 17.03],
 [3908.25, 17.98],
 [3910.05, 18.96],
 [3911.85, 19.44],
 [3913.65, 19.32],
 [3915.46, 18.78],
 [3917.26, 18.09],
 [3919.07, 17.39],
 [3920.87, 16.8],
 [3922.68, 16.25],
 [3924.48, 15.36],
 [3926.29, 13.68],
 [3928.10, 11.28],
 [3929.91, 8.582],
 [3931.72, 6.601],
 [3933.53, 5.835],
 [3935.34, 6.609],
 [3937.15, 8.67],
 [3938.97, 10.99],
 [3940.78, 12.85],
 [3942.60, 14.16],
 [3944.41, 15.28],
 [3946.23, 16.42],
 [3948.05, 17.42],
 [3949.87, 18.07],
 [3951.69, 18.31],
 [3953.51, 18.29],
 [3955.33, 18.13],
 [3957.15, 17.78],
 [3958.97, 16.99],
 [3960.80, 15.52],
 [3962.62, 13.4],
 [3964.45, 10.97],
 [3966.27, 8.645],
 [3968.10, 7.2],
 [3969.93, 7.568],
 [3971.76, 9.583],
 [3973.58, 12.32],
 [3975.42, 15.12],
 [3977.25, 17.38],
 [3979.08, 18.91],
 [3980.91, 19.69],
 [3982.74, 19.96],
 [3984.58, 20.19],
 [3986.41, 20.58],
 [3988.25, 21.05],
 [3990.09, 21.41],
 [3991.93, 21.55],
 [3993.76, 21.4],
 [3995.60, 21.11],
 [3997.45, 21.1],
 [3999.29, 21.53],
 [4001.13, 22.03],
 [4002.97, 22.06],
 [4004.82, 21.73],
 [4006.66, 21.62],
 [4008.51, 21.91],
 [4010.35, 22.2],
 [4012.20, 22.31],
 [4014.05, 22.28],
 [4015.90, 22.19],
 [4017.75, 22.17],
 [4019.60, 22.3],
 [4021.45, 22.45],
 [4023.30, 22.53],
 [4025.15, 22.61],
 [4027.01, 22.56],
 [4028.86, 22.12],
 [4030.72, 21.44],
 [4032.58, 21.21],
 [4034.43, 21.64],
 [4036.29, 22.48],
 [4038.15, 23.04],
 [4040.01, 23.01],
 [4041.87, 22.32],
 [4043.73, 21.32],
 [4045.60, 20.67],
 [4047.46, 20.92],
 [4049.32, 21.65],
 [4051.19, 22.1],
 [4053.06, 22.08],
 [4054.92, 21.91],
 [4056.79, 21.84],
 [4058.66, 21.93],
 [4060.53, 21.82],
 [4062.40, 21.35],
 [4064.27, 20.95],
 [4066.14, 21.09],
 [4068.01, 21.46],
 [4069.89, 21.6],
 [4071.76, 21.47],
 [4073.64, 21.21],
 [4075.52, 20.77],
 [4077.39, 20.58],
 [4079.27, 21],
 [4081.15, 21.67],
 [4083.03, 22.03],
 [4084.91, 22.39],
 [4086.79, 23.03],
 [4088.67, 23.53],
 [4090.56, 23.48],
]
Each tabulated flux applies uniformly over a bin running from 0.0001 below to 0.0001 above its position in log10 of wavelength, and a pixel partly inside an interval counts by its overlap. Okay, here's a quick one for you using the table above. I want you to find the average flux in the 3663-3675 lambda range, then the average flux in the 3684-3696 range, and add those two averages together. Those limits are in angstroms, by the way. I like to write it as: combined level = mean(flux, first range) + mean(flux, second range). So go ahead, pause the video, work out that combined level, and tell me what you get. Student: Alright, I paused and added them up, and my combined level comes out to 31.5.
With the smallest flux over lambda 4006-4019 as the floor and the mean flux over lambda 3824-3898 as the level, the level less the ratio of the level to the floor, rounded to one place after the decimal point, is 14.2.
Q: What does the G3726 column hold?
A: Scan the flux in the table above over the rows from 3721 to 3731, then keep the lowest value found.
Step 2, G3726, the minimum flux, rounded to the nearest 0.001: 12.960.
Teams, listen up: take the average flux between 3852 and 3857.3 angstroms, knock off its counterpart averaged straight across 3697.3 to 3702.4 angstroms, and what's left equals 0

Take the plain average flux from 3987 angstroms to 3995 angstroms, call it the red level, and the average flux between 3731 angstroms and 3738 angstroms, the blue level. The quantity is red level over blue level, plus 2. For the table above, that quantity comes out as 3.7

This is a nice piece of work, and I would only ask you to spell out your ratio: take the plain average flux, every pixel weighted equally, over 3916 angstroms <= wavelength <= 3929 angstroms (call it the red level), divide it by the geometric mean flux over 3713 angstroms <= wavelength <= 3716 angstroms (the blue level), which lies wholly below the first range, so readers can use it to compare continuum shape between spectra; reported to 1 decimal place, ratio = 1.0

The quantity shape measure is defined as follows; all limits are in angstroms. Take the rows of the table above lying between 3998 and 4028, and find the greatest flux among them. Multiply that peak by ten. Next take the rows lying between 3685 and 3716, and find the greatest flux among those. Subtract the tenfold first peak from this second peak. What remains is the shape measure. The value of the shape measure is -210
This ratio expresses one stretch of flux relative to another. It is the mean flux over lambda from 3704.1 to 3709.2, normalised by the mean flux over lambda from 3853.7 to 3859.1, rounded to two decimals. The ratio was 0.85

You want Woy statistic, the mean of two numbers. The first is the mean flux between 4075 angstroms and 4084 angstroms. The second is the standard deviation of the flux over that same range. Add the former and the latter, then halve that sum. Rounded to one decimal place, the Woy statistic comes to 10.9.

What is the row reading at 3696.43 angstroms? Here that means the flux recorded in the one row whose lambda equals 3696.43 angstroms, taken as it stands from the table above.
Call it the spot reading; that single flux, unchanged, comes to 16.28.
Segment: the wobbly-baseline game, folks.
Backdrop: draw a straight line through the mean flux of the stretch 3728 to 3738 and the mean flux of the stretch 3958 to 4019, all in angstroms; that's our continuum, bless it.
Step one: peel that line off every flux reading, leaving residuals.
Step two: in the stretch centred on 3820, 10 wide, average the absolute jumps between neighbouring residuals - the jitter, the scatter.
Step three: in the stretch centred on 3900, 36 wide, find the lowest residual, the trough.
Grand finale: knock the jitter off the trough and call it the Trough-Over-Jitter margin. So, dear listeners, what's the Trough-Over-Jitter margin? -3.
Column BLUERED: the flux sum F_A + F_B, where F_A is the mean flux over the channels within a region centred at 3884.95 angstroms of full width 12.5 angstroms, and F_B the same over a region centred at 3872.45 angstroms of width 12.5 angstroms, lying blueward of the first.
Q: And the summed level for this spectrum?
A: 30.4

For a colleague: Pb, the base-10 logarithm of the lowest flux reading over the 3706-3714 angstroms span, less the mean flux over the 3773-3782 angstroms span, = -17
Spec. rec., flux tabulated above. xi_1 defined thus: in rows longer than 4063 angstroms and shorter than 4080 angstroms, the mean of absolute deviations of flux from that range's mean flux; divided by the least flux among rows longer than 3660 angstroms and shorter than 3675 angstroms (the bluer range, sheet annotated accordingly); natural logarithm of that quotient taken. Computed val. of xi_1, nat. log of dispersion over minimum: -4.06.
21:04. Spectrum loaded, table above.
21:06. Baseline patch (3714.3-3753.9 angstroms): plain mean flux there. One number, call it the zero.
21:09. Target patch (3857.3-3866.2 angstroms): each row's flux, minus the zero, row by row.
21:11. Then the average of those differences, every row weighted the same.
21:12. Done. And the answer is 1.9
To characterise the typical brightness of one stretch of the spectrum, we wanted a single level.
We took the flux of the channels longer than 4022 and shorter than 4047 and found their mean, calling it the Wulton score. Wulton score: 22.1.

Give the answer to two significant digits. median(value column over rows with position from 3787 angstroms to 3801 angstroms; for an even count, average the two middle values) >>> 16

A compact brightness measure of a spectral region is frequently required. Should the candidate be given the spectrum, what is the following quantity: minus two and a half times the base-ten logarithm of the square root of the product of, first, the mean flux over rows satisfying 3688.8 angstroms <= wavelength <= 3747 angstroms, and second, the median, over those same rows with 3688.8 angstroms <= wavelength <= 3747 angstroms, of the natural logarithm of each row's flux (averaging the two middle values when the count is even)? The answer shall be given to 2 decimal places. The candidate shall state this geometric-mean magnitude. -2.00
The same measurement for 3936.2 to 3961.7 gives -2.05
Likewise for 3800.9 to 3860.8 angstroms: -2.03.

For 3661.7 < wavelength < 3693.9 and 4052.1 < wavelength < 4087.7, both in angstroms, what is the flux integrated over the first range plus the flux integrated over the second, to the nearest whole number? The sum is 1269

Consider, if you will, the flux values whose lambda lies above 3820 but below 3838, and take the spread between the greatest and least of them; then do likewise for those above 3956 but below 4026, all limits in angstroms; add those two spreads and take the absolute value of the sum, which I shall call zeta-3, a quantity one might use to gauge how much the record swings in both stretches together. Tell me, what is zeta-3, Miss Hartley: 20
